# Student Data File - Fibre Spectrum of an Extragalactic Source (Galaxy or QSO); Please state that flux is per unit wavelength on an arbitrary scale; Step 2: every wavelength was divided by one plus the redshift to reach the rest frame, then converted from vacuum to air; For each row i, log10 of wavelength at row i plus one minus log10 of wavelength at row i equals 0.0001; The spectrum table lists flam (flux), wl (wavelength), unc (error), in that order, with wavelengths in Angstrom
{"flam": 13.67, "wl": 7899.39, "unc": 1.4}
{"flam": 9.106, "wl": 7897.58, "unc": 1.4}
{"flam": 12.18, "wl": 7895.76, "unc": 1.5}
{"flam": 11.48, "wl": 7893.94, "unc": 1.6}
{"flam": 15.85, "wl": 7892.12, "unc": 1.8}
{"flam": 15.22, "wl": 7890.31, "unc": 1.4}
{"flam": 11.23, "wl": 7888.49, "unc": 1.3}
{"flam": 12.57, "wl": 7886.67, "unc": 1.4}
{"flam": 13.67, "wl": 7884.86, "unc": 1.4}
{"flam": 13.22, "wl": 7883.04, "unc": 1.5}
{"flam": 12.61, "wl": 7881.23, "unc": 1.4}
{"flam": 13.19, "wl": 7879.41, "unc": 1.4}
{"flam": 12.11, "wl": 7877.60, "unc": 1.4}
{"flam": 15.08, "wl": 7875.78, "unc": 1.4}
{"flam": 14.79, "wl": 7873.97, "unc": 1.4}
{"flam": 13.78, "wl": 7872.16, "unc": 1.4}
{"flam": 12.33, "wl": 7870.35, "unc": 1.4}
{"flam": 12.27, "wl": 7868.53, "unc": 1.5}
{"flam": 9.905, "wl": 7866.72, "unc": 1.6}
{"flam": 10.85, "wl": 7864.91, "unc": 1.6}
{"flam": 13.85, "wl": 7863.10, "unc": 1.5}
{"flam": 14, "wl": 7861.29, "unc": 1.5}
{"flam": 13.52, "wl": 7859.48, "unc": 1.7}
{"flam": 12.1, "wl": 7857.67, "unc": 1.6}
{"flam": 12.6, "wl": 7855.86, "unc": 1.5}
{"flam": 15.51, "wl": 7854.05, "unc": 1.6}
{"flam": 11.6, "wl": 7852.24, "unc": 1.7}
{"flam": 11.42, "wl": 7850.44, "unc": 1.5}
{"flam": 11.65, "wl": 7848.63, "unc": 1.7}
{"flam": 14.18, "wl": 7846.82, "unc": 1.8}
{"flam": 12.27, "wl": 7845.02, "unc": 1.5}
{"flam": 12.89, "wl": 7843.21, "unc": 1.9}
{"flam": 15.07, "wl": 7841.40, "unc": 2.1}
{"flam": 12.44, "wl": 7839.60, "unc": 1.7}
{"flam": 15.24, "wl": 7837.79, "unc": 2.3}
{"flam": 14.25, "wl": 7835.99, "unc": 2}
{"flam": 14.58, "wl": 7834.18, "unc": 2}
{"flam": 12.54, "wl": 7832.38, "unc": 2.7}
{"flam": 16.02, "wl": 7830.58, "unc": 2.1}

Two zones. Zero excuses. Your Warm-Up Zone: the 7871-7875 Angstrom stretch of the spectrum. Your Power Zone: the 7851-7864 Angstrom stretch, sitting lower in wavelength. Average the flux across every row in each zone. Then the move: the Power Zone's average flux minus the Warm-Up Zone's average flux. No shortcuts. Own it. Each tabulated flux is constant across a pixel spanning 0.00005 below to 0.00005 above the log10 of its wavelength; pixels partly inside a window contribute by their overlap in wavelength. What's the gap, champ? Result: -1.0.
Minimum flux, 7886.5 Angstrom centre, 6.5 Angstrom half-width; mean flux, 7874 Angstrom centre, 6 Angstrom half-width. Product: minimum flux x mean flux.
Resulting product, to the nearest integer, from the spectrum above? 150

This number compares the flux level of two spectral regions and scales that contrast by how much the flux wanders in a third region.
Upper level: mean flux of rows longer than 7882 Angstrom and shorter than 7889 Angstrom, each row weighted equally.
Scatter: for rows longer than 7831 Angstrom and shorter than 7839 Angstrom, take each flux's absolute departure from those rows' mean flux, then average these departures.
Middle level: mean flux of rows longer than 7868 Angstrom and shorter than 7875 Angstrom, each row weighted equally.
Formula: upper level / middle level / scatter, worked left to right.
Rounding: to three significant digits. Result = 1.18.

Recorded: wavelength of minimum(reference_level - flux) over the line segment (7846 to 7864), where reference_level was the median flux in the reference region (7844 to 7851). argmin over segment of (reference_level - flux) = 7854.05 Angstrom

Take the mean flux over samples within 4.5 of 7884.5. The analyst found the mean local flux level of 12.7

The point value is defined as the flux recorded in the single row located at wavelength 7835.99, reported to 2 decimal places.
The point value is 14.25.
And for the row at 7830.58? 16.02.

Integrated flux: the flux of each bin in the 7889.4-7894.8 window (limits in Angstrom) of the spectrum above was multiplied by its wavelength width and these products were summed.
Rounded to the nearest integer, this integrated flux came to 77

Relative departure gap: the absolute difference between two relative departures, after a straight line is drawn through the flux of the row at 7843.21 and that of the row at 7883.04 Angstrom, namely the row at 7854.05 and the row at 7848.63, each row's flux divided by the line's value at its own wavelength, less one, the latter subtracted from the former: 0.29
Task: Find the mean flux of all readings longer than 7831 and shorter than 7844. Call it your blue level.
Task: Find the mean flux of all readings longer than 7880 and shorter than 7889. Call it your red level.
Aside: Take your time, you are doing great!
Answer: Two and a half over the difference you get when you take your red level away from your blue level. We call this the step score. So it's 2.1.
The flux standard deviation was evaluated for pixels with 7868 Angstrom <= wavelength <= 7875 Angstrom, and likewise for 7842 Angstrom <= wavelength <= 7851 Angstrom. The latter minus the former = -0.1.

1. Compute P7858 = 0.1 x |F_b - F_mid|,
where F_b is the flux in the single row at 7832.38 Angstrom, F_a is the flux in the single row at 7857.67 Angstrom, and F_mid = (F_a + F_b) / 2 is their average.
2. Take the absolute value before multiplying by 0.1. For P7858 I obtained 0.022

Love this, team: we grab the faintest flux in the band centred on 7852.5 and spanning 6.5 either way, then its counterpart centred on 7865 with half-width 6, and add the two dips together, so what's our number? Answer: 21.3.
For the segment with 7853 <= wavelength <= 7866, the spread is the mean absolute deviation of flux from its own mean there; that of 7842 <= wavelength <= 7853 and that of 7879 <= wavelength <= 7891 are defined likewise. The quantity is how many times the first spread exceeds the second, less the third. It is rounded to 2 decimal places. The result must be 0.62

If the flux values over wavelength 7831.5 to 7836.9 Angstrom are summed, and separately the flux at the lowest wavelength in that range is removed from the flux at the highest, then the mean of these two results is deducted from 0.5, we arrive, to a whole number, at -21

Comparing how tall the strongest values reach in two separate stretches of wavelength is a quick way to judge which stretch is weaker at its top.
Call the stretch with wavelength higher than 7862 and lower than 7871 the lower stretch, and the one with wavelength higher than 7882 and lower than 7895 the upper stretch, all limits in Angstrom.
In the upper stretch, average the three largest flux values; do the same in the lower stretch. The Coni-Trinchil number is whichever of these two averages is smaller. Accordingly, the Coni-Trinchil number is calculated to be 12.82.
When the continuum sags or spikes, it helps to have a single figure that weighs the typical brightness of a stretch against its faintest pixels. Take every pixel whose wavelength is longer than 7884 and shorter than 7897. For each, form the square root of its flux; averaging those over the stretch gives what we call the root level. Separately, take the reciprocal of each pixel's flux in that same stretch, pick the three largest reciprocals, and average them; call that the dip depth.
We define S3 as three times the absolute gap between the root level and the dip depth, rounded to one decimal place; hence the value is 10.6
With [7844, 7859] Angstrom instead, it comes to 10.4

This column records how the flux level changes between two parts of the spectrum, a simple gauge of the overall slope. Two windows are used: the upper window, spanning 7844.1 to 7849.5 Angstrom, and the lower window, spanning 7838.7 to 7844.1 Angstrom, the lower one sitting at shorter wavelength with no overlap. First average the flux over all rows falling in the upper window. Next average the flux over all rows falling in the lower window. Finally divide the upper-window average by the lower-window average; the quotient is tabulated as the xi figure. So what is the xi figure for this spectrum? 0.94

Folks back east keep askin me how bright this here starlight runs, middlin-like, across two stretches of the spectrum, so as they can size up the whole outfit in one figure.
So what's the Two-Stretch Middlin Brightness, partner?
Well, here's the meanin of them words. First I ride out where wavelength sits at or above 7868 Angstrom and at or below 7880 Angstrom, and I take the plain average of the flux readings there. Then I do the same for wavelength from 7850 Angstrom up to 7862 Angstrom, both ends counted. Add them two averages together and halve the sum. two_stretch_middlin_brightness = 13.2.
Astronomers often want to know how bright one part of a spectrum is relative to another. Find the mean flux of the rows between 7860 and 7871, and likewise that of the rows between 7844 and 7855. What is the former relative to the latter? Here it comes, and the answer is 0.96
